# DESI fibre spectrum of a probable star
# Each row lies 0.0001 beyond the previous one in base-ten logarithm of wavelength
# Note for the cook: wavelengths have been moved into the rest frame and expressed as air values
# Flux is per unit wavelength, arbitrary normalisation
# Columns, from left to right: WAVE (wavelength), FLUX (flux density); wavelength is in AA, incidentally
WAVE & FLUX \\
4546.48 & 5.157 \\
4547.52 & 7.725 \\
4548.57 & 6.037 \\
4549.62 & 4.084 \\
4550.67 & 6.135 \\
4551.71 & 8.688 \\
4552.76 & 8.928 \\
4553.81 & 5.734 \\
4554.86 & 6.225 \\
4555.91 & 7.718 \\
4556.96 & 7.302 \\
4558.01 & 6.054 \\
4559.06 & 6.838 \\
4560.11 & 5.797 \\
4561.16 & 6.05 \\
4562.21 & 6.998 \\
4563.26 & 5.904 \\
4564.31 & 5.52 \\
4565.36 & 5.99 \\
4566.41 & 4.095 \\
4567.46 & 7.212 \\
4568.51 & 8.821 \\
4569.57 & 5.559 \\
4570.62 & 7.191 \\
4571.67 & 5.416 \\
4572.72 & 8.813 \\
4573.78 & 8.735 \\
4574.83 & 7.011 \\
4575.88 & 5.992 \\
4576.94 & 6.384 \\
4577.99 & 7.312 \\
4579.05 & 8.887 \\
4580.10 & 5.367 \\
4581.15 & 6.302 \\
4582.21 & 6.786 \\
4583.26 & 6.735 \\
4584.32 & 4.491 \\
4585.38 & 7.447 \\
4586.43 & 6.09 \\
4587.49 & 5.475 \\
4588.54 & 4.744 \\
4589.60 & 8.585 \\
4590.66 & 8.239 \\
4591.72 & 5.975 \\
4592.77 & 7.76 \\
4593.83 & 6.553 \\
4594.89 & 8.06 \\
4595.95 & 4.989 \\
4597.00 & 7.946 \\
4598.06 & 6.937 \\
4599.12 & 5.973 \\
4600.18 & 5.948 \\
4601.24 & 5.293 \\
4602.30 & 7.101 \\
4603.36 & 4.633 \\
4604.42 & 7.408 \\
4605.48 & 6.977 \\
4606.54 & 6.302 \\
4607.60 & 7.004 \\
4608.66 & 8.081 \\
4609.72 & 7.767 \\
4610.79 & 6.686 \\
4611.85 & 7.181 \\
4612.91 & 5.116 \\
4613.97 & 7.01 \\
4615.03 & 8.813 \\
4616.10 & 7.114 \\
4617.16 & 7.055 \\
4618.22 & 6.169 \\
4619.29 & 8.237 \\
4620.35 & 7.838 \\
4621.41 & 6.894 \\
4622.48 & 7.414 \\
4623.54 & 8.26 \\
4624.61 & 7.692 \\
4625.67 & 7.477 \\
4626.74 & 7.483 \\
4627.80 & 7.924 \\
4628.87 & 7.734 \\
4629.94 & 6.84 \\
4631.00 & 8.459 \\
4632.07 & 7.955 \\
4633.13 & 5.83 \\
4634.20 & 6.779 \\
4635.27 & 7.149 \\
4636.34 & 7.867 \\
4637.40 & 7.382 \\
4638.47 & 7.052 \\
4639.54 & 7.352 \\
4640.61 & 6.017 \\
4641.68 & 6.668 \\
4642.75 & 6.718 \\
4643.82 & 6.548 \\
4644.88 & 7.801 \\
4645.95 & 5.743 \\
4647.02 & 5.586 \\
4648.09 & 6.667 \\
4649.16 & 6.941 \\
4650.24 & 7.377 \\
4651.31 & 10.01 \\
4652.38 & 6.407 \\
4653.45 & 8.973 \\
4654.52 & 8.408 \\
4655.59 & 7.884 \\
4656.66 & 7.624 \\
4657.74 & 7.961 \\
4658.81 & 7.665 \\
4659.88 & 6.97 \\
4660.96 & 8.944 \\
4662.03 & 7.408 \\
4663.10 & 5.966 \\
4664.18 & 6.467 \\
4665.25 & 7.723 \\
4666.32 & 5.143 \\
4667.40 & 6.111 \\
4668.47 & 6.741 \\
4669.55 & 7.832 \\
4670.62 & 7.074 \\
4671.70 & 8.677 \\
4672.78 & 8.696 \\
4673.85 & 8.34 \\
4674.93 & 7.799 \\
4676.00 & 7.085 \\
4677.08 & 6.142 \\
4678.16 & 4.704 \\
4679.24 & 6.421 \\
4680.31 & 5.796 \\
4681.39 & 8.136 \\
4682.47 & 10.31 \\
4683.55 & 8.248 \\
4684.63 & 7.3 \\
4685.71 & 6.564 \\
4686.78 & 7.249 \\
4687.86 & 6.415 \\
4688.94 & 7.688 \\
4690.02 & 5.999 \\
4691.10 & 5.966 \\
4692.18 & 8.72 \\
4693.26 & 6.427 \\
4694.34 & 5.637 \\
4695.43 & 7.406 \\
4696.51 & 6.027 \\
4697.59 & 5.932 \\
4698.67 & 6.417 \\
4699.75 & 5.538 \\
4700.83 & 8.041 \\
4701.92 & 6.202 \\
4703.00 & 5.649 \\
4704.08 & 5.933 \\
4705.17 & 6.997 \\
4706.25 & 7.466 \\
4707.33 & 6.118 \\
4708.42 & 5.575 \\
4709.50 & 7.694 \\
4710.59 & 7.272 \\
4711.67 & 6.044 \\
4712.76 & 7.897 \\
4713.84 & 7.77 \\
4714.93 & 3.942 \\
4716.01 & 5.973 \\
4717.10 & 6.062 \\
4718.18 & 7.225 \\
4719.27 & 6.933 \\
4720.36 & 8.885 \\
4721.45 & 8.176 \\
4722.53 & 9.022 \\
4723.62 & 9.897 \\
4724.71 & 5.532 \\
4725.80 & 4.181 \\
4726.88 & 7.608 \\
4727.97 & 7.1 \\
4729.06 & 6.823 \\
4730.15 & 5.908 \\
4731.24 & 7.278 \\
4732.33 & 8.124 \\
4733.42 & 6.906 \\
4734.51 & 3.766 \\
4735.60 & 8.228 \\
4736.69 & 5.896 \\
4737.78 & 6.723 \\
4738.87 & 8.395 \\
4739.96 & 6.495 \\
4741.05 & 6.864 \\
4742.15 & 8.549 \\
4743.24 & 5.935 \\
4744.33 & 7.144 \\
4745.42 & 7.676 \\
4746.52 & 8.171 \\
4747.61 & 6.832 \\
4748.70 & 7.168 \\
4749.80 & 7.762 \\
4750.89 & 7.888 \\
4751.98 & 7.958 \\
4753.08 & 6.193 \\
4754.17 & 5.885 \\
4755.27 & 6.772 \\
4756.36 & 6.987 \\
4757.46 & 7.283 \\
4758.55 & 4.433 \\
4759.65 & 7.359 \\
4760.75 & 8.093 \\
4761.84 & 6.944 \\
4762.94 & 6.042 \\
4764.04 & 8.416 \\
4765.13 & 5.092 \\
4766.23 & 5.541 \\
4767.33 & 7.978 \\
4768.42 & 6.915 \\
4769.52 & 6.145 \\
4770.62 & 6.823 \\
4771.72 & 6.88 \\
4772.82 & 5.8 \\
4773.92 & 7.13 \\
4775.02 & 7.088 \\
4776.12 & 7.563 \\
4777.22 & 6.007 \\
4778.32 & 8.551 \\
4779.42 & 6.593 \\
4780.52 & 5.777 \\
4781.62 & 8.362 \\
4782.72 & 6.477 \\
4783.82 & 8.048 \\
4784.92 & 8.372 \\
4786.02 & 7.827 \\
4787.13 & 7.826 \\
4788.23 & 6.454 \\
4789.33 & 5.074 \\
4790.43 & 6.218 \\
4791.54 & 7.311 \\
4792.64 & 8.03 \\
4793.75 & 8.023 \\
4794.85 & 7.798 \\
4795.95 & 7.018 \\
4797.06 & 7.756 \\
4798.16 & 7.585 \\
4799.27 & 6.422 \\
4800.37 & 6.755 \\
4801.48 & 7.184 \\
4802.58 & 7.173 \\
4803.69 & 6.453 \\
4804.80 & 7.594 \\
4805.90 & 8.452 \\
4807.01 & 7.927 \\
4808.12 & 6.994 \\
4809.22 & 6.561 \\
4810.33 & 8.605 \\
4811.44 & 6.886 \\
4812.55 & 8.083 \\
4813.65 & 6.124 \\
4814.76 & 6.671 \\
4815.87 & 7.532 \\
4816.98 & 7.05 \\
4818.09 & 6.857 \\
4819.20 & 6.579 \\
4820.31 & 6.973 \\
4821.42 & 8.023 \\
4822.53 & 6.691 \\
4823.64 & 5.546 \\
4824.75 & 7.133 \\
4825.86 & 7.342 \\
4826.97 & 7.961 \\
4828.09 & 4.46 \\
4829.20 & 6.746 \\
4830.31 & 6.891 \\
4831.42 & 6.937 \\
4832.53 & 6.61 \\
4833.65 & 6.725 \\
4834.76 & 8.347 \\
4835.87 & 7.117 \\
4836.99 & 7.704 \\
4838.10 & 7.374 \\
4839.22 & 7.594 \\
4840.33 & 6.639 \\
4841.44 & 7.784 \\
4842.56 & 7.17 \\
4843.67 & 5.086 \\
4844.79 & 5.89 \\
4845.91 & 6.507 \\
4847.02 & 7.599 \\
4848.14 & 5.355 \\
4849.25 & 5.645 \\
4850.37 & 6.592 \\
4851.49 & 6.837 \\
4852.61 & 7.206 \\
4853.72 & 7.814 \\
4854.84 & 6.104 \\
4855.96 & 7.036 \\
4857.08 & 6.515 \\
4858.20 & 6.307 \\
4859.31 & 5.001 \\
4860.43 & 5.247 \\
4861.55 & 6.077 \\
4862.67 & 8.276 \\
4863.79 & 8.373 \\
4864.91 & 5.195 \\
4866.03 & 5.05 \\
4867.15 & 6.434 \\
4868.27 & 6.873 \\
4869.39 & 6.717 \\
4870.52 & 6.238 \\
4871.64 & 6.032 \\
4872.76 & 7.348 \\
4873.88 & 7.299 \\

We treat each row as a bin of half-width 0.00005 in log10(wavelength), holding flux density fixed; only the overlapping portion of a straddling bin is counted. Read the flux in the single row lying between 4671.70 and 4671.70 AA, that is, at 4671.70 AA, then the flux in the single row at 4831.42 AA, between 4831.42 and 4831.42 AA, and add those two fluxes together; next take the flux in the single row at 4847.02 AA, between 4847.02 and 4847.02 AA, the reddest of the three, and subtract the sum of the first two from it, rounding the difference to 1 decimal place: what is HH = -8.0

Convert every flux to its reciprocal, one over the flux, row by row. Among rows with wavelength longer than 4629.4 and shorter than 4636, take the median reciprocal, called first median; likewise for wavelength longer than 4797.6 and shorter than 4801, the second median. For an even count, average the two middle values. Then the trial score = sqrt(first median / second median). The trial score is 0.98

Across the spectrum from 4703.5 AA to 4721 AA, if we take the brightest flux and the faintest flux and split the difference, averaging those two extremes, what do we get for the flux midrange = 6.4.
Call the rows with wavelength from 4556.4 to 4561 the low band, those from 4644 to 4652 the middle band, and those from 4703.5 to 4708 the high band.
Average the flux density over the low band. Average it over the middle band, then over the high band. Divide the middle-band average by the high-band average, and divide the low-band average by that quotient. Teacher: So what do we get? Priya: 6.0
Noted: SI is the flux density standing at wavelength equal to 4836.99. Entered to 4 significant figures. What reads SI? 7.704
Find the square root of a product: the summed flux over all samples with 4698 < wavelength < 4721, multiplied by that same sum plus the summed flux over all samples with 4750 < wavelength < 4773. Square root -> 198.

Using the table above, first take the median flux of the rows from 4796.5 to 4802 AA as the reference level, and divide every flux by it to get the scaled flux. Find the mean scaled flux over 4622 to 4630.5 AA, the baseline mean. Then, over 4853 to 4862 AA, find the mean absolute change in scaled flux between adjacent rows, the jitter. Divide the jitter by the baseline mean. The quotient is 0.11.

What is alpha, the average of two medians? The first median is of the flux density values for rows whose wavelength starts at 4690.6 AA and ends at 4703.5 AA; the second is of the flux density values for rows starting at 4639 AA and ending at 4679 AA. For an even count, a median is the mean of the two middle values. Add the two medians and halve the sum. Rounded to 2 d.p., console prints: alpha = 6.60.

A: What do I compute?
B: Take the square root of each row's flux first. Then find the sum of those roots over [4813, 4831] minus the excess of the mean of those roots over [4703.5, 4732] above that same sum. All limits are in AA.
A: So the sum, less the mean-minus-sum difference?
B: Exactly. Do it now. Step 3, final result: 81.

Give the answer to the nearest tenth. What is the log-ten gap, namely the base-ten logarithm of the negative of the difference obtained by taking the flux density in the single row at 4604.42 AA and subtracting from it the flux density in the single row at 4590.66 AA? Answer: -0.1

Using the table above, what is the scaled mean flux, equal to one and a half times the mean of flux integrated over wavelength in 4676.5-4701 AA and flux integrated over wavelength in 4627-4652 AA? 259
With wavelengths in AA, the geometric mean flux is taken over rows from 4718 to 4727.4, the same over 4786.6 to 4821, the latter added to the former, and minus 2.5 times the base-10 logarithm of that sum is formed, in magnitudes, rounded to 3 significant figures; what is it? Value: -2.90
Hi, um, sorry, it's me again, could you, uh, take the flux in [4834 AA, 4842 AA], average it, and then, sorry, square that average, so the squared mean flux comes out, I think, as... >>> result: 56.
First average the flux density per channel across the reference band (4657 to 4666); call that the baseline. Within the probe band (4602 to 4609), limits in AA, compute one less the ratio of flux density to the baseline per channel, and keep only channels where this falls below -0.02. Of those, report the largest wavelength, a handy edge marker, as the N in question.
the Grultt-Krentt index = 4608.66 AA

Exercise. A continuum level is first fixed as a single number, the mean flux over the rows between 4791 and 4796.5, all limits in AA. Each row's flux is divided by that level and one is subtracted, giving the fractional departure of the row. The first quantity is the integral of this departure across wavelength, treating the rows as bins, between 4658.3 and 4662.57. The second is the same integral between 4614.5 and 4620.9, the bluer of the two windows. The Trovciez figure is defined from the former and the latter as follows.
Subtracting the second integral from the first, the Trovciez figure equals 0.1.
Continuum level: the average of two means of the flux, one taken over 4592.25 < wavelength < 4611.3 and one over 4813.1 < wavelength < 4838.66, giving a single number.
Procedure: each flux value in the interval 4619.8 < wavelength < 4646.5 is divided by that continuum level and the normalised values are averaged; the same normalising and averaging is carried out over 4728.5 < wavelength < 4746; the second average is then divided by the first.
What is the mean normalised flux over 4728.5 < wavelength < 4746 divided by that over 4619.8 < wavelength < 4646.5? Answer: 0.96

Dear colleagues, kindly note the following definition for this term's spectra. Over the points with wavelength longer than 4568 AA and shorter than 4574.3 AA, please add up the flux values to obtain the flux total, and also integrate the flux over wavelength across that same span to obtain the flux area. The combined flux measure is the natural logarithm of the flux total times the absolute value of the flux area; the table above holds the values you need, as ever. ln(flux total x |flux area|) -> 7.6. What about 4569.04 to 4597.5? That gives 10.5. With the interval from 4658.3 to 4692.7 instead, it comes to 11.0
